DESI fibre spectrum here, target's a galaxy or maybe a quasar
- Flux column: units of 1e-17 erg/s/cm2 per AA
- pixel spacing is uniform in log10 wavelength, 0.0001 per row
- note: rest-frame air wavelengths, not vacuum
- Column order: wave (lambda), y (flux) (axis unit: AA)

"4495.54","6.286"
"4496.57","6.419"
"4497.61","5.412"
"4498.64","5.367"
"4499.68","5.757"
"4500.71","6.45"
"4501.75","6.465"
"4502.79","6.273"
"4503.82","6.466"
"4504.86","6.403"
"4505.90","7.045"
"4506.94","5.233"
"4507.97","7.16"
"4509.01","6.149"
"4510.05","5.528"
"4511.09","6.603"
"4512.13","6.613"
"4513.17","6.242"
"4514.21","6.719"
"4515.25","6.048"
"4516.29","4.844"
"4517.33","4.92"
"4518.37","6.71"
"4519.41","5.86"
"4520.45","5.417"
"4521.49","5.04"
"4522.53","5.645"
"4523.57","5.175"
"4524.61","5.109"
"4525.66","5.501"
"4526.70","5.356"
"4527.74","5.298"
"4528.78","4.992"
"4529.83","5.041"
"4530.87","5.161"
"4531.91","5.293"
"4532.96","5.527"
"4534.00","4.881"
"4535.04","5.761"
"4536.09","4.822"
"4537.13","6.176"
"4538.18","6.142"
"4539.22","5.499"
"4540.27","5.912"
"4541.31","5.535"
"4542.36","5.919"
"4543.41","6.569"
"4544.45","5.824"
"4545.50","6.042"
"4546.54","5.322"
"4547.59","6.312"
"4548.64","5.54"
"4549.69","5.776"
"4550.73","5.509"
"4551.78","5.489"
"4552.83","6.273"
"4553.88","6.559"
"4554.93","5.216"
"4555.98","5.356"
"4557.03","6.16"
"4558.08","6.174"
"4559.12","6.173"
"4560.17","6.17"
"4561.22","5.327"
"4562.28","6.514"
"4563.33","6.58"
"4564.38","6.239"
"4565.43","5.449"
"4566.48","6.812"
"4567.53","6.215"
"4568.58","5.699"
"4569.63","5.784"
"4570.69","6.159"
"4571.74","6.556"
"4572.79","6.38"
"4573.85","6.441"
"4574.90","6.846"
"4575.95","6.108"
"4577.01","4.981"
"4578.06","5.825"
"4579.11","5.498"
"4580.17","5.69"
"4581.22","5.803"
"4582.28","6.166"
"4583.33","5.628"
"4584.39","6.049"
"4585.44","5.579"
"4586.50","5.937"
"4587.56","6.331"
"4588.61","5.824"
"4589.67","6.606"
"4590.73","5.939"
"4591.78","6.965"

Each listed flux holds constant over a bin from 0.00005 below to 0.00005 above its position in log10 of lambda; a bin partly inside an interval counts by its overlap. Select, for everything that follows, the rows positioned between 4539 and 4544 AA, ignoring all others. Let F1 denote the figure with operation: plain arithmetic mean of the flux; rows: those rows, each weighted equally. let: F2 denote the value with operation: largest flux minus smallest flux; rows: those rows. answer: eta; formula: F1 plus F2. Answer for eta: 7.0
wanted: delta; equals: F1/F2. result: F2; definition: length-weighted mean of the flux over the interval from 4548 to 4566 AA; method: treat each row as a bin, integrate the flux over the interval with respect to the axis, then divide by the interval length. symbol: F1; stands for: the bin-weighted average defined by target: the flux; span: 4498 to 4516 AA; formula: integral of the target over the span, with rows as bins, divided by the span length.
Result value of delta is 1.06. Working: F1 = 6.2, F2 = 5.92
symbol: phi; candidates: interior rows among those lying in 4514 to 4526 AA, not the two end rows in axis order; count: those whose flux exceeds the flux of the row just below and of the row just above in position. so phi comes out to 2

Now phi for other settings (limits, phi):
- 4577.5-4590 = 3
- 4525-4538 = 2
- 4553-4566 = 2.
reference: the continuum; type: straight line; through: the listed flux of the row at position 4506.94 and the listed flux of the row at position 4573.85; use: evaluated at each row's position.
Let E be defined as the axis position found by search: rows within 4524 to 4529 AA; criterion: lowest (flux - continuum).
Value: 4528.78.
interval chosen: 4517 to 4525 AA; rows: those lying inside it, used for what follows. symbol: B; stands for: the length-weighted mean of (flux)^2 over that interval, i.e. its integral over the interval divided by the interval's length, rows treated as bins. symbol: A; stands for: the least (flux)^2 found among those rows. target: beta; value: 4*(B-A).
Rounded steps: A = 24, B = 30.6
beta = 26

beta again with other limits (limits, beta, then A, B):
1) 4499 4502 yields 20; 33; 38.0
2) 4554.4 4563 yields 31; 27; 35.1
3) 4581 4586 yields 12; 31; 34.2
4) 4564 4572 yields 31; 30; 37.4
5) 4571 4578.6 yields 54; 25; 38.3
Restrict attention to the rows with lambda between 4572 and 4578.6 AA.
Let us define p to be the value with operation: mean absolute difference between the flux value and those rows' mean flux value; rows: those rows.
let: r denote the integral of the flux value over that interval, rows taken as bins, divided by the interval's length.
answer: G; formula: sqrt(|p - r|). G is 2.38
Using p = 0.46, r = 6.1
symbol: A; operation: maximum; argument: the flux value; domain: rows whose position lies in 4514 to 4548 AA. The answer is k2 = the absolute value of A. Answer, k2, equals 6.72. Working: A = 6.719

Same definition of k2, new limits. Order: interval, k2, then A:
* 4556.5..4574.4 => 6.81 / 6.812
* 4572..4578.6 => 6.85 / 6.846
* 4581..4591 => 6.61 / 6.606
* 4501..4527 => 7.16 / 7.16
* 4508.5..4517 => 6.72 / 6.719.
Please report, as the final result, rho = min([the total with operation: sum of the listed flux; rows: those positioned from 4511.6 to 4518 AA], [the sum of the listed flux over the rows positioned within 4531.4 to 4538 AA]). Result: 32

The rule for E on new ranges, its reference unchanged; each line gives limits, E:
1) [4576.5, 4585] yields 4577.01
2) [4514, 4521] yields 4516.29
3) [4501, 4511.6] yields 4506.94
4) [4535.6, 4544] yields 4536.09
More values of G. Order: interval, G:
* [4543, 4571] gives 2.36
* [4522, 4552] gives 2.28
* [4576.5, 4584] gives 2.33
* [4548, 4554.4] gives 2.34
